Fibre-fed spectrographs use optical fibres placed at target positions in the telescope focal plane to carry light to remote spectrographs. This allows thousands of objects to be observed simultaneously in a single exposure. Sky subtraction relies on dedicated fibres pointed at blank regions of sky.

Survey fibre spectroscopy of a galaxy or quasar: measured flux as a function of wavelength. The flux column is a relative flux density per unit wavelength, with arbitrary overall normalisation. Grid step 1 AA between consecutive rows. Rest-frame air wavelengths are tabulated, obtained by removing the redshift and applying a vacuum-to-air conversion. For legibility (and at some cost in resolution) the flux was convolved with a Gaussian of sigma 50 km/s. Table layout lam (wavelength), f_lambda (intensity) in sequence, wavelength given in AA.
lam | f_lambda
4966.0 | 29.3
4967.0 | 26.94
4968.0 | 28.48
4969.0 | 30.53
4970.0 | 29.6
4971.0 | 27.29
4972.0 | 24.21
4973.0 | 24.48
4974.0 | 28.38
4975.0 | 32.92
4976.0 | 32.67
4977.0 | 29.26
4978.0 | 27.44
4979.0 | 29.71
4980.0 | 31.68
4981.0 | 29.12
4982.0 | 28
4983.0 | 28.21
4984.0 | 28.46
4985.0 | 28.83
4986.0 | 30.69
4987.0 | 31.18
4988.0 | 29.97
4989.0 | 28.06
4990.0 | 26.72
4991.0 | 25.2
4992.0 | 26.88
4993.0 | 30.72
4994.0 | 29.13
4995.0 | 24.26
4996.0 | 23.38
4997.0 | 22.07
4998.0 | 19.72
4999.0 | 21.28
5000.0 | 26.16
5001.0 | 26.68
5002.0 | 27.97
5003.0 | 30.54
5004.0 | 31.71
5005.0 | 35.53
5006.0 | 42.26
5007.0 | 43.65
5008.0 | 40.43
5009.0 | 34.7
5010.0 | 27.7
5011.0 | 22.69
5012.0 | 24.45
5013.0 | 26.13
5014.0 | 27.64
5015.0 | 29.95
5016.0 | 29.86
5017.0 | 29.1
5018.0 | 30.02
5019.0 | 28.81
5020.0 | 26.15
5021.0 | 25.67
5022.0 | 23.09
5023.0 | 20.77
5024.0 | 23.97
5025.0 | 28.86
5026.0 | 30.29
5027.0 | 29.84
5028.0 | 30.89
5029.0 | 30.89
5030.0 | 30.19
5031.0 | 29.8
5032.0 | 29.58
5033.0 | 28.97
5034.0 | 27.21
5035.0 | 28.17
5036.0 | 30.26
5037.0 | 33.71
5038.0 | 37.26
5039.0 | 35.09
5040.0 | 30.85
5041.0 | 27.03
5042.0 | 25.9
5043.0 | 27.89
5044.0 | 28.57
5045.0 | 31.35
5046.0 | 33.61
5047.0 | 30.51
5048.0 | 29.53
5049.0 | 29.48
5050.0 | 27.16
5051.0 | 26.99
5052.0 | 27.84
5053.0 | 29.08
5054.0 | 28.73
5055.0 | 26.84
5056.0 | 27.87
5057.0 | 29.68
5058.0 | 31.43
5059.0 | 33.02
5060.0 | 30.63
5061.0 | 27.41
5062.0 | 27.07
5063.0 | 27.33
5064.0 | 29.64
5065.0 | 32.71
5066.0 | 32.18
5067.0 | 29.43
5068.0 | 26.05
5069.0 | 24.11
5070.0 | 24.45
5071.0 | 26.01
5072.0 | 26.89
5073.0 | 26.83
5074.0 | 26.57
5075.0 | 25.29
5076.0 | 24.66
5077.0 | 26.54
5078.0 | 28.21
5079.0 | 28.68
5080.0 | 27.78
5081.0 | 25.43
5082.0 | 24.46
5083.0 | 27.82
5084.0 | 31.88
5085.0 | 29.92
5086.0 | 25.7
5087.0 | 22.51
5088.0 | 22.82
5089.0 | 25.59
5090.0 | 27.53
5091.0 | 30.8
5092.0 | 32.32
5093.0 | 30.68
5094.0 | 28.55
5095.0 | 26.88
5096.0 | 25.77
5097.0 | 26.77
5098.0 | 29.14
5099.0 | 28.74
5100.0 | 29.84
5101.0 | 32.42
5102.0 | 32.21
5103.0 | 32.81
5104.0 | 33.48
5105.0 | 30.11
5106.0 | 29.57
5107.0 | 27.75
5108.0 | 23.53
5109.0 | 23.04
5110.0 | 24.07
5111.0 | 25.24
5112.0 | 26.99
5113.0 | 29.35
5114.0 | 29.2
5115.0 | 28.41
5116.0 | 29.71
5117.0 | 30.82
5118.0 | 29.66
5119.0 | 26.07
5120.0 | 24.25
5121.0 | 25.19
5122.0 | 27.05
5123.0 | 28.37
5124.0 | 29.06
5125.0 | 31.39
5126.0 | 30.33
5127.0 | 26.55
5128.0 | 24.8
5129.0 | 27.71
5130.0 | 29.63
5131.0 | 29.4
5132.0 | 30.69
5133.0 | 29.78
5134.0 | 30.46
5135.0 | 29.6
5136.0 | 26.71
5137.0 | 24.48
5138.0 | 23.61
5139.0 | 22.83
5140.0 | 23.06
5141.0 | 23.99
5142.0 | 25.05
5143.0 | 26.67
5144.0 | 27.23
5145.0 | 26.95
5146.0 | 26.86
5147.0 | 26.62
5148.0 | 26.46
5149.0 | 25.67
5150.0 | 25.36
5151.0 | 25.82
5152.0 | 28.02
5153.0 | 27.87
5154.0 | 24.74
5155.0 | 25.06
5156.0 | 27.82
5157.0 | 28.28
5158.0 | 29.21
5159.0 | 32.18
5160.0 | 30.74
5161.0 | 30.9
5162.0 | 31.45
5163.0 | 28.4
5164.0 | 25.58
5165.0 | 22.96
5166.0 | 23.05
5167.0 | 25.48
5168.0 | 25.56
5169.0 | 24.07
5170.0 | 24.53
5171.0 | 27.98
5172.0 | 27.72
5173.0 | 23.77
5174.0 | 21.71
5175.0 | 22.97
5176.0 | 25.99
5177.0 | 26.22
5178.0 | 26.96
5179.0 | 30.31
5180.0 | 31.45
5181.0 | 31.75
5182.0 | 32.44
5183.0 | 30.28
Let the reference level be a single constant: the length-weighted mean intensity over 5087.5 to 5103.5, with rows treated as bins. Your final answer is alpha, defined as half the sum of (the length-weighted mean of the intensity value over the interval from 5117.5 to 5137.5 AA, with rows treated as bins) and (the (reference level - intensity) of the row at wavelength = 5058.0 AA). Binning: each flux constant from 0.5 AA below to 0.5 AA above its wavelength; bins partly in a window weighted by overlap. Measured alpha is 12.8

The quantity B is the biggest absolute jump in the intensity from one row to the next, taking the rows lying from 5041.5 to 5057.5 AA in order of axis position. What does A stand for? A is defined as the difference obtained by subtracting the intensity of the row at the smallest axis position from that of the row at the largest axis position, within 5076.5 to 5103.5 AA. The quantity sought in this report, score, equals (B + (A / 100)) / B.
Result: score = 1.02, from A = 6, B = 3.1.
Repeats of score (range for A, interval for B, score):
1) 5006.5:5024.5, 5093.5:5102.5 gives 0.92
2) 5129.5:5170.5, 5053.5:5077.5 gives 0.98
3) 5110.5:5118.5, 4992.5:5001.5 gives 1.01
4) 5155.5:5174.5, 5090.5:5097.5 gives 0.97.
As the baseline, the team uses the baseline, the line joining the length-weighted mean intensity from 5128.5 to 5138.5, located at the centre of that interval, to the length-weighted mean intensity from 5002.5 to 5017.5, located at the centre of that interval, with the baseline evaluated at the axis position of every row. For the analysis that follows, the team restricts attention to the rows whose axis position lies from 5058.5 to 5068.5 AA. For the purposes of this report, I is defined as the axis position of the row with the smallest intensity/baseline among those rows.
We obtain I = 5068.0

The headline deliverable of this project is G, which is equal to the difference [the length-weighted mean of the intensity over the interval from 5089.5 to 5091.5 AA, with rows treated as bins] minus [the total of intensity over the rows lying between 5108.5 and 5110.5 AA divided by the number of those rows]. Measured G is 6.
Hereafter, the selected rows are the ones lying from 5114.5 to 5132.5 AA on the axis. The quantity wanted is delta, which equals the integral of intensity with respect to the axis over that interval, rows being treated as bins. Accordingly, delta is 509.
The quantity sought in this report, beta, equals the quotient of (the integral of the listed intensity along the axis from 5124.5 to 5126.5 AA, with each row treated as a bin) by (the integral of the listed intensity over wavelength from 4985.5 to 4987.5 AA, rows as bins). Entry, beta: 1.0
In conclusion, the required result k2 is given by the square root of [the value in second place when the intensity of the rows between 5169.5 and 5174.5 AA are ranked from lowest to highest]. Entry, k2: 4.88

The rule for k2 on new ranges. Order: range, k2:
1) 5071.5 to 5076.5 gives 5.03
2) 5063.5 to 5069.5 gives 5.10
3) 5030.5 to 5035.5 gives 5.31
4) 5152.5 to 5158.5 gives 5.01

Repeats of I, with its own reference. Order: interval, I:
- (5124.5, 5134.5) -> 5128.0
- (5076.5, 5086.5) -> 5082.0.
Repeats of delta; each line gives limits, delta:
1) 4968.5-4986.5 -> 521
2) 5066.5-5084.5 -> 481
